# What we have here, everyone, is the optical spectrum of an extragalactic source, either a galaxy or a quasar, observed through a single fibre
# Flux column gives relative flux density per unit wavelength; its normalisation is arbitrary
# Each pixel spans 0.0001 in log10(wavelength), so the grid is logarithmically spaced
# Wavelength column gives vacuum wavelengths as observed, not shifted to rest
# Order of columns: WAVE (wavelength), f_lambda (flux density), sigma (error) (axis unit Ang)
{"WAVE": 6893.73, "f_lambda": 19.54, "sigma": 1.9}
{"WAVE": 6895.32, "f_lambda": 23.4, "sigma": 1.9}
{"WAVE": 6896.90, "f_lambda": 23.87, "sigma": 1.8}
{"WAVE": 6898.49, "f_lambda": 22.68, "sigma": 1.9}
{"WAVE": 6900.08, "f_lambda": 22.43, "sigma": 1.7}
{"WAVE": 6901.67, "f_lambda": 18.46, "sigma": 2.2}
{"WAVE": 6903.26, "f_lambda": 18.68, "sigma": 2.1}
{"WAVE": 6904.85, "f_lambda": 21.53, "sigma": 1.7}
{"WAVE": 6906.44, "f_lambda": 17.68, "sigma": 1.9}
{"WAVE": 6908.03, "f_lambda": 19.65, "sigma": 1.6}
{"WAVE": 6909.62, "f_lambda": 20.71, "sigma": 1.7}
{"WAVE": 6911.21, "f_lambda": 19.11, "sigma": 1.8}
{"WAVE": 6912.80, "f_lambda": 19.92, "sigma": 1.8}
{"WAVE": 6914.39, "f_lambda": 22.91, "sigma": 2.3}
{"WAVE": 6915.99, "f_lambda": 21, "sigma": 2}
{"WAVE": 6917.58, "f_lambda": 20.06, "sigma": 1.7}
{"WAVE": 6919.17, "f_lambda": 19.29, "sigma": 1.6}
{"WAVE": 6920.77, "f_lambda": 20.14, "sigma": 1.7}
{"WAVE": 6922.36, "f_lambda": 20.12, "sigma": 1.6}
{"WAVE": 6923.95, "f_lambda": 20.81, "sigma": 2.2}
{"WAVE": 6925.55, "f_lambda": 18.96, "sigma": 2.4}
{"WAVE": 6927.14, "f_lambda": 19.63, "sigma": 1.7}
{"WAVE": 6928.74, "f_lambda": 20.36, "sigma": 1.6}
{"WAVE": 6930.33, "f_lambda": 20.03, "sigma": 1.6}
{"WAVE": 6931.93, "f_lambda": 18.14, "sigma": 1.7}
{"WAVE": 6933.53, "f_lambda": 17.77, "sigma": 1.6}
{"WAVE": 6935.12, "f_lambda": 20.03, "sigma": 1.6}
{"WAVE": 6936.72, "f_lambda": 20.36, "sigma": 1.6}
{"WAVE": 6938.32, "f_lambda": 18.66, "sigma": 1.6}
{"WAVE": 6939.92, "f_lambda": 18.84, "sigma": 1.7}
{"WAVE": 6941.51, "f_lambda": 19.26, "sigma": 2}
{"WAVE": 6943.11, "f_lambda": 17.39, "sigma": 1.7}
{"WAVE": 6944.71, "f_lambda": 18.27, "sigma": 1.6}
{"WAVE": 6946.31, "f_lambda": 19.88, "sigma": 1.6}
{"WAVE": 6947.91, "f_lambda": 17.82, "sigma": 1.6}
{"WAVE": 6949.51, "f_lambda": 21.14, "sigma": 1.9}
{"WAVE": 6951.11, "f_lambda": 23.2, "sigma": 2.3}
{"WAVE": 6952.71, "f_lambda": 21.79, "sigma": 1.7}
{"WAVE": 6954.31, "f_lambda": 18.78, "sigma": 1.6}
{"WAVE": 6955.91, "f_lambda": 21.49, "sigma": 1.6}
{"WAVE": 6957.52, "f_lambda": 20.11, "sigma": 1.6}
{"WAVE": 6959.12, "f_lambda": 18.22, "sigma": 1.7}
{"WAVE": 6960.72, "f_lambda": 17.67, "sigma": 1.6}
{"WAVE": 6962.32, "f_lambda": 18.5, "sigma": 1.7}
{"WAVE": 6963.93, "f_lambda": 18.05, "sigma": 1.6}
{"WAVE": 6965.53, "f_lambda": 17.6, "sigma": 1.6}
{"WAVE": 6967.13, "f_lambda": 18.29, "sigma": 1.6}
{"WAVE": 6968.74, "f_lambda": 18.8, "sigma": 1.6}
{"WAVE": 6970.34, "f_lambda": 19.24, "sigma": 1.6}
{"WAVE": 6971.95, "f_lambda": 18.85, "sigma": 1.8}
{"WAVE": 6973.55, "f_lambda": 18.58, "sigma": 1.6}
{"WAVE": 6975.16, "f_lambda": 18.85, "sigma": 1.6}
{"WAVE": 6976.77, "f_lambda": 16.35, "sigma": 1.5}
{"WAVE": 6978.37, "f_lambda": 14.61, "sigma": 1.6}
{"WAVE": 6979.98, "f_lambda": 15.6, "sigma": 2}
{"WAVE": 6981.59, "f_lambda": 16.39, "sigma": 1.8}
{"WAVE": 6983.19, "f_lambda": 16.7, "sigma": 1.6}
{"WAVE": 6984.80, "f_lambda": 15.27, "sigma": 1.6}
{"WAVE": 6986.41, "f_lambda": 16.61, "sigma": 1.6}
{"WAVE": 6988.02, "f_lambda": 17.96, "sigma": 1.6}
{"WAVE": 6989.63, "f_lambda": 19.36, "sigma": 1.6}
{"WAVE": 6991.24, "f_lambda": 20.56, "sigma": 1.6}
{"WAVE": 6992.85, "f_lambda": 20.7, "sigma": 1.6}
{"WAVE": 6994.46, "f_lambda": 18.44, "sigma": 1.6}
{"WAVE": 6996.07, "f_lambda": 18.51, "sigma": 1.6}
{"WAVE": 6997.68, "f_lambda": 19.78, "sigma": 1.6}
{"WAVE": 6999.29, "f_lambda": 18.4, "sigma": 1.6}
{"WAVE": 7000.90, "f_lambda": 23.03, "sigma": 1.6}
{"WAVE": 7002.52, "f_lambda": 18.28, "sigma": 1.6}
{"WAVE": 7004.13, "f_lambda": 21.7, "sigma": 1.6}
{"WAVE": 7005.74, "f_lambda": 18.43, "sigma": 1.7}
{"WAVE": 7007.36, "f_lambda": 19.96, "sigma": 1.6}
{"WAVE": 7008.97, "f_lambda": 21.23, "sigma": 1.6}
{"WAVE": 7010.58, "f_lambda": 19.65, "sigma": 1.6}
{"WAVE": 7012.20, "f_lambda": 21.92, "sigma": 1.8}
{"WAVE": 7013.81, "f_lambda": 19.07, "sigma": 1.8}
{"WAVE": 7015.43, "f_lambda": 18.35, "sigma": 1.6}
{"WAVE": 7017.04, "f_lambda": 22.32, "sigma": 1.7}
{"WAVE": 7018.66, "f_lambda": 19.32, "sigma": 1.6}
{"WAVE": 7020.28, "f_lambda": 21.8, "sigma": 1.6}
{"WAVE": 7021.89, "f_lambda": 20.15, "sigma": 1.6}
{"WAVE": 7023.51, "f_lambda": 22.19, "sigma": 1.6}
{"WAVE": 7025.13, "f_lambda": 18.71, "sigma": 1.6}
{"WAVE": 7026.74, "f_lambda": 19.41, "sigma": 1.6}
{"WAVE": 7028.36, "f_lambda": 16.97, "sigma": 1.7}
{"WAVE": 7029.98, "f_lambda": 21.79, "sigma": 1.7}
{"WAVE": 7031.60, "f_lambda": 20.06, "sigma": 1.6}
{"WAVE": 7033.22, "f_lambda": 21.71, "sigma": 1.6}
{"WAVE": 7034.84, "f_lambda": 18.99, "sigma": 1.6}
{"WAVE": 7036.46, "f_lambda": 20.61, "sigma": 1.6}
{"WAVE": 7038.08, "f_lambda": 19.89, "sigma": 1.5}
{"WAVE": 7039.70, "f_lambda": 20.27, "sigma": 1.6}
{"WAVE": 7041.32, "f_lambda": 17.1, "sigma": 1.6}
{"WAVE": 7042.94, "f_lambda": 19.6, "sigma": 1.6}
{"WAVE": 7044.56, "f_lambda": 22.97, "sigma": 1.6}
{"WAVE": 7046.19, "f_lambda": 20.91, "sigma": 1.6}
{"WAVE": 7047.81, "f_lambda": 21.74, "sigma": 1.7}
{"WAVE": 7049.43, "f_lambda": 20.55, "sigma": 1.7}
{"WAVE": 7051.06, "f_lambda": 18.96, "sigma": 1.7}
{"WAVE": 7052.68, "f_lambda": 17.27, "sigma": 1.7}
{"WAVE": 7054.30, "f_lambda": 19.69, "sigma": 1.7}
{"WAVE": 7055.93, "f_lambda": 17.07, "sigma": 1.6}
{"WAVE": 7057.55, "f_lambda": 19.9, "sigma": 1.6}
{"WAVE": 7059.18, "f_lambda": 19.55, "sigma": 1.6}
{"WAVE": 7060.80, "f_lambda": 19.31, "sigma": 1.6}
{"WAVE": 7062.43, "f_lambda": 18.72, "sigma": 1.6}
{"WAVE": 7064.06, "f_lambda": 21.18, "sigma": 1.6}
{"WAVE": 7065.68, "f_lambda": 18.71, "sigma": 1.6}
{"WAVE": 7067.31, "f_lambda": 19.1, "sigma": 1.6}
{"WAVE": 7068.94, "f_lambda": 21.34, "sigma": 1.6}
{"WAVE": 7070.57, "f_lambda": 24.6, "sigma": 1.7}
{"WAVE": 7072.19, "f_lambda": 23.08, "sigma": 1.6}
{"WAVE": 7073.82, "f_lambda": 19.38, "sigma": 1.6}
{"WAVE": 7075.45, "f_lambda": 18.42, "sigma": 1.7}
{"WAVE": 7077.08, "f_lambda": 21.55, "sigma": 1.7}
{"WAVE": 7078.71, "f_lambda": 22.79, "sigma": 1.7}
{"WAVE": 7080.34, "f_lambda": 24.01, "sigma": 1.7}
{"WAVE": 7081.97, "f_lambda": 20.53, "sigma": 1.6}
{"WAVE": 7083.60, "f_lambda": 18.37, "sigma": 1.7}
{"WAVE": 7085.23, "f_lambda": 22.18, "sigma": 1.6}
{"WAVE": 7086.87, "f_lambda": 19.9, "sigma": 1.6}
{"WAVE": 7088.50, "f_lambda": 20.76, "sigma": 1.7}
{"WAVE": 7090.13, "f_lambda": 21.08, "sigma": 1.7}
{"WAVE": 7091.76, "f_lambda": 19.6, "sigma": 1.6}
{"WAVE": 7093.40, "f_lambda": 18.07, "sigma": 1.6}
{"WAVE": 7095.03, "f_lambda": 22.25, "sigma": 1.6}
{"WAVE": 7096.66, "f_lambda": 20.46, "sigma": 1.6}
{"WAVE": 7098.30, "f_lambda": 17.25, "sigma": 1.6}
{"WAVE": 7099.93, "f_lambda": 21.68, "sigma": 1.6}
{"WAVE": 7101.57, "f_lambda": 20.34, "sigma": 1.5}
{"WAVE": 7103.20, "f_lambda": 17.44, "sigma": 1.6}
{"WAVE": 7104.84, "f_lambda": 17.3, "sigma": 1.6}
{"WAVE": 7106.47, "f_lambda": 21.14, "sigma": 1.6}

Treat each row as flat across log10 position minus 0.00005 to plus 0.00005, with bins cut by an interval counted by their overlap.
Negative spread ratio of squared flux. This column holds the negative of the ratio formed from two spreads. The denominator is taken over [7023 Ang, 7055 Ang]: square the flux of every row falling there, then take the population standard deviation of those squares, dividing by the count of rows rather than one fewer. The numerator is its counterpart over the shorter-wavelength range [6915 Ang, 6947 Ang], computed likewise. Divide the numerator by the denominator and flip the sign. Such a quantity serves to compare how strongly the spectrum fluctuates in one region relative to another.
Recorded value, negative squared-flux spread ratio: -0.59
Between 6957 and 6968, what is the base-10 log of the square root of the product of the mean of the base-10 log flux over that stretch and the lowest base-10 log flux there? 0.098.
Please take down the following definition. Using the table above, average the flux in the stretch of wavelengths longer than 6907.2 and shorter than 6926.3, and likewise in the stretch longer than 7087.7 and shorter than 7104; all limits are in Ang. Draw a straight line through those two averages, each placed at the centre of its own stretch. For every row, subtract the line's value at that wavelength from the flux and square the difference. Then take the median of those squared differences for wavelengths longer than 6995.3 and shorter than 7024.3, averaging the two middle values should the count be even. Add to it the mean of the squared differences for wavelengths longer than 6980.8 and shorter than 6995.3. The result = 10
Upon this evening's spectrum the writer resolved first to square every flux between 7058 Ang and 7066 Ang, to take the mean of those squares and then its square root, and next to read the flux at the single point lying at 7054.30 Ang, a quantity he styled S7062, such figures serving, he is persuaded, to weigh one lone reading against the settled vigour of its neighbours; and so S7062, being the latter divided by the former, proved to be 1.01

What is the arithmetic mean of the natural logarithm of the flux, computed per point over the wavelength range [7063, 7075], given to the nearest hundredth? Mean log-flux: 3.04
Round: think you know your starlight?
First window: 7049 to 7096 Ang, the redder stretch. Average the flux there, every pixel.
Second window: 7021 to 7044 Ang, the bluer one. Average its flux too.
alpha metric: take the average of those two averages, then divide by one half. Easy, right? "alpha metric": 40.1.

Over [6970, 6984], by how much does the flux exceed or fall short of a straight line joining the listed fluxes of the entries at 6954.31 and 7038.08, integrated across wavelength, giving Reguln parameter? -27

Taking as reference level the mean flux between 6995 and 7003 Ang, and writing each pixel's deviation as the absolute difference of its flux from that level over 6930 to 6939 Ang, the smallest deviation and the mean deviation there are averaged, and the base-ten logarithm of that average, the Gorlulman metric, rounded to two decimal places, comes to -0.15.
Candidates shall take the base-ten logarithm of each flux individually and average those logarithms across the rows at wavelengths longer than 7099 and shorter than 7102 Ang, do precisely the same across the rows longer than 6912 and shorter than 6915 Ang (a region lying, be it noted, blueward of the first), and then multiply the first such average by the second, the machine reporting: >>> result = 1.76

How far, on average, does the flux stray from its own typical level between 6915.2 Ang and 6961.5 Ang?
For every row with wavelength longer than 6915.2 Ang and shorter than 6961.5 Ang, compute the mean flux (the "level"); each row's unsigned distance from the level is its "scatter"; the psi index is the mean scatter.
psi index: 1.11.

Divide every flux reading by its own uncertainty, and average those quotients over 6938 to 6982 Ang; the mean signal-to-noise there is 11.1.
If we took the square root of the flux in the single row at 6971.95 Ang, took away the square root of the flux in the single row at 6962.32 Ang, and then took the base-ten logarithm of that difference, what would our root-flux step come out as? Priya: -1.4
